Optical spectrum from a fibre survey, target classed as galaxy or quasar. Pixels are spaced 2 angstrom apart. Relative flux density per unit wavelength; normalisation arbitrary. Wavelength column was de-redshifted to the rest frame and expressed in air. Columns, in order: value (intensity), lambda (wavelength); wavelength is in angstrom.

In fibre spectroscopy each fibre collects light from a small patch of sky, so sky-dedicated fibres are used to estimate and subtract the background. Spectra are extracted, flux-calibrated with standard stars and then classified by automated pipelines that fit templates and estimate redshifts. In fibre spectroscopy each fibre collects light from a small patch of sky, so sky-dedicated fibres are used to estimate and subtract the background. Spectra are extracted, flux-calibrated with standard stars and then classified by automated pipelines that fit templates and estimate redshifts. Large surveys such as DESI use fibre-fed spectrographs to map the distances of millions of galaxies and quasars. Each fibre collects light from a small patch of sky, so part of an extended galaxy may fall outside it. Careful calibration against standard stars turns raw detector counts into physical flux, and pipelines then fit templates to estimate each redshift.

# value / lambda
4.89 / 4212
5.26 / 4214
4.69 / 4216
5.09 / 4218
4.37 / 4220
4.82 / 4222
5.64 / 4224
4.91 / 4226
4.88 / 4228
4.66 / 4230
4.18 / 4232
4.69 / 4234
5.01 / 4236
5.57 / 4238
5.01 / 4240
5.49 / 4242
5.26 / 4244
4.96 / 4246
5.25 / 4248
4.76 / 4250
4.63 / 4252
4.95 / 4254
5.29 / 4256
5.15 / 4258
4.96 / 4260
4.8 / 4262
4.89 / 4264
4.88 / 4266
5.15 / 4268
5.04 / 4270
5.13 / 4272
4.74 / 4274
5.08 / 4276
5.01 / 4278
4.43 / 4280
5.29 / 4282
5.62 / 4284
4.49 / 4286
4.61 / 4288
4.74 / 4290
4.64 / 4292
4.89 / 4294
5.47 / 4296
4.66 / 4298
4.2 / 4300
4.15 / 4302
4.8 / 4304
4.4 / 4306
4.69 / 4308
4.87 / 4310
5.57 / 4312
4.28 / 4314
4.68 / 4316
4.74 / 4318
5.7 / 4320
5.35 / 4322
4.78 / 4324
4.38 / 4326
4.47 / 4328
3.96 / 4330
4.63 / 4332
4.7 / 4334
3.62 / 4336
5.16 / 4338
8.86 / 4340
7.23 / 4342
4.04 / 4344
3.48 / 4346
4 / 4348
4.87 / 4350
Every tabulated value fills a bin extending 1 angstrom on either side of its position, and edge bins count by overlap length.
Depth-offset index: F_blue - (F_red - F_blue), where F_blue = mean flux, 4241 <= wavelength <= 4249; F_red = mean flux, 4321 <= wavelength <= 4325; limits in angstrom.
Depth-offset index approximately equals 5.4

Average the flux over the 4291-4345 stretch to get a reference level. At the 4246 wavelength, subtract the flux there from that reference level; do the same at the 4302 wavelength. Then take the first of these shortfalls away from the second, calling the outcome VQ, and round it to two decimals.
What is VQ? 0.81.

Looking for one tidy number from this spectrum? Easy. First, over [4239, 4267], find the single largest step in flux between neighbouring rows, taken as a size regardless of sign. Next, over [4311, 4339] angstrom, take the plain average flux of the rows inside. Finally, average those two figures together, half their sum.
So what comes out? 2.60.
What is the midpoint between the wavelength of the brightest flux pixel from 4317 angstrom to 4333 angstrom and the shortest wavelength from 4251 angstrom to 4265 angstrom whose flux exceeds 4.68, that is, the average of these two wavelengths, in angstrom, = 4287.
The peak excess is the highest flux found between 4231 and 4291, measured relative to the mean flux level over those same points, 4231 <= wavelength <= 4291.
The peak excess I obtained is 0.7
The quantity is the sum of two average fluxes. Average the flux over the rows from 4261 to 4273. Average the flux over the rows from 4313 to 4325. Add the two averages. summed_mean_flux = 9.90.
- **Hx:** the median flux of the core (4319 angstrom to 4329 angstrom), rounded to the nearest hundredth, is 4.78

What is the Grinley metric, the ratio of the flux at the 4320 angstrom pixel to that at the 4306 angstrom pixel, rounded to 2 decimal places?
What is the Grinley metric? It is 1.30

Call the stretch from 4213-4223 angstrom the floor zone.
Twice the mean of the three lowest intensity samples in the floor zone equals 9.25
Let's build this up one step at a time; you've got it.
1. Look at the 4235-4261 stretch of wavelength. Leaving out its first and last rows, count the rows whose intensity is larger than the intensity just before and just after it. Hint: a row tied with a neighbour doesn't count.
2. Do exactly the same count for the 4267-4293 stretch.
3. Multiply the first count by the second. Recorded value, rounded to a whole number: 16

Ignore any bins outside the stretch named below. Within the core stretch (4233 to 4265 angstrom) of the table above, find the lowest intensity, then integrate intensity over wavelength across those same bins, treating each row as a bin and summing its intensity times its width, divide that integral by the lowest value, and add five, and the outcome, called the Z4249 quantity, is 39.8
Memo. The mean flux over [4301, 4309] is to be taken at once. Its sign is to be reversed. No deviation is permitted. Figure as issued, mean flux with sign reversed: -4.51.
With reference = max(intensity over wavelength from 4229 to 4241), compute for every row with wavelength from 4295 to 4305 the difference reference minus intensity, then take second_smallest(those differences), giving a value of 0.77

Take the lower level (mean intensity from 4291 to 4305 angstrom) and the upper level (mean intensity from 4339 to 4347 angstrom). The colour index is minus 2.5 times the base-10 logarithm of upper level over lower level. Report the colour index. -0.25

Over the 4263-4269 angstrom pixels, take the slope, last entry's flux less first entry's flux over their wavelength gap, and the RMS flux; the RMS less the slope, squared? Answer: 24.1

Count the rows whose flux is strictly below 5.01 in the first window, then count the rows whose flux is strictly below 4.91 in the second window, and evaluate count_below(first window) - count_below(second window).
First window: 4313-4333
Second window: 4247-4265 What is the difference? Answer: 4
